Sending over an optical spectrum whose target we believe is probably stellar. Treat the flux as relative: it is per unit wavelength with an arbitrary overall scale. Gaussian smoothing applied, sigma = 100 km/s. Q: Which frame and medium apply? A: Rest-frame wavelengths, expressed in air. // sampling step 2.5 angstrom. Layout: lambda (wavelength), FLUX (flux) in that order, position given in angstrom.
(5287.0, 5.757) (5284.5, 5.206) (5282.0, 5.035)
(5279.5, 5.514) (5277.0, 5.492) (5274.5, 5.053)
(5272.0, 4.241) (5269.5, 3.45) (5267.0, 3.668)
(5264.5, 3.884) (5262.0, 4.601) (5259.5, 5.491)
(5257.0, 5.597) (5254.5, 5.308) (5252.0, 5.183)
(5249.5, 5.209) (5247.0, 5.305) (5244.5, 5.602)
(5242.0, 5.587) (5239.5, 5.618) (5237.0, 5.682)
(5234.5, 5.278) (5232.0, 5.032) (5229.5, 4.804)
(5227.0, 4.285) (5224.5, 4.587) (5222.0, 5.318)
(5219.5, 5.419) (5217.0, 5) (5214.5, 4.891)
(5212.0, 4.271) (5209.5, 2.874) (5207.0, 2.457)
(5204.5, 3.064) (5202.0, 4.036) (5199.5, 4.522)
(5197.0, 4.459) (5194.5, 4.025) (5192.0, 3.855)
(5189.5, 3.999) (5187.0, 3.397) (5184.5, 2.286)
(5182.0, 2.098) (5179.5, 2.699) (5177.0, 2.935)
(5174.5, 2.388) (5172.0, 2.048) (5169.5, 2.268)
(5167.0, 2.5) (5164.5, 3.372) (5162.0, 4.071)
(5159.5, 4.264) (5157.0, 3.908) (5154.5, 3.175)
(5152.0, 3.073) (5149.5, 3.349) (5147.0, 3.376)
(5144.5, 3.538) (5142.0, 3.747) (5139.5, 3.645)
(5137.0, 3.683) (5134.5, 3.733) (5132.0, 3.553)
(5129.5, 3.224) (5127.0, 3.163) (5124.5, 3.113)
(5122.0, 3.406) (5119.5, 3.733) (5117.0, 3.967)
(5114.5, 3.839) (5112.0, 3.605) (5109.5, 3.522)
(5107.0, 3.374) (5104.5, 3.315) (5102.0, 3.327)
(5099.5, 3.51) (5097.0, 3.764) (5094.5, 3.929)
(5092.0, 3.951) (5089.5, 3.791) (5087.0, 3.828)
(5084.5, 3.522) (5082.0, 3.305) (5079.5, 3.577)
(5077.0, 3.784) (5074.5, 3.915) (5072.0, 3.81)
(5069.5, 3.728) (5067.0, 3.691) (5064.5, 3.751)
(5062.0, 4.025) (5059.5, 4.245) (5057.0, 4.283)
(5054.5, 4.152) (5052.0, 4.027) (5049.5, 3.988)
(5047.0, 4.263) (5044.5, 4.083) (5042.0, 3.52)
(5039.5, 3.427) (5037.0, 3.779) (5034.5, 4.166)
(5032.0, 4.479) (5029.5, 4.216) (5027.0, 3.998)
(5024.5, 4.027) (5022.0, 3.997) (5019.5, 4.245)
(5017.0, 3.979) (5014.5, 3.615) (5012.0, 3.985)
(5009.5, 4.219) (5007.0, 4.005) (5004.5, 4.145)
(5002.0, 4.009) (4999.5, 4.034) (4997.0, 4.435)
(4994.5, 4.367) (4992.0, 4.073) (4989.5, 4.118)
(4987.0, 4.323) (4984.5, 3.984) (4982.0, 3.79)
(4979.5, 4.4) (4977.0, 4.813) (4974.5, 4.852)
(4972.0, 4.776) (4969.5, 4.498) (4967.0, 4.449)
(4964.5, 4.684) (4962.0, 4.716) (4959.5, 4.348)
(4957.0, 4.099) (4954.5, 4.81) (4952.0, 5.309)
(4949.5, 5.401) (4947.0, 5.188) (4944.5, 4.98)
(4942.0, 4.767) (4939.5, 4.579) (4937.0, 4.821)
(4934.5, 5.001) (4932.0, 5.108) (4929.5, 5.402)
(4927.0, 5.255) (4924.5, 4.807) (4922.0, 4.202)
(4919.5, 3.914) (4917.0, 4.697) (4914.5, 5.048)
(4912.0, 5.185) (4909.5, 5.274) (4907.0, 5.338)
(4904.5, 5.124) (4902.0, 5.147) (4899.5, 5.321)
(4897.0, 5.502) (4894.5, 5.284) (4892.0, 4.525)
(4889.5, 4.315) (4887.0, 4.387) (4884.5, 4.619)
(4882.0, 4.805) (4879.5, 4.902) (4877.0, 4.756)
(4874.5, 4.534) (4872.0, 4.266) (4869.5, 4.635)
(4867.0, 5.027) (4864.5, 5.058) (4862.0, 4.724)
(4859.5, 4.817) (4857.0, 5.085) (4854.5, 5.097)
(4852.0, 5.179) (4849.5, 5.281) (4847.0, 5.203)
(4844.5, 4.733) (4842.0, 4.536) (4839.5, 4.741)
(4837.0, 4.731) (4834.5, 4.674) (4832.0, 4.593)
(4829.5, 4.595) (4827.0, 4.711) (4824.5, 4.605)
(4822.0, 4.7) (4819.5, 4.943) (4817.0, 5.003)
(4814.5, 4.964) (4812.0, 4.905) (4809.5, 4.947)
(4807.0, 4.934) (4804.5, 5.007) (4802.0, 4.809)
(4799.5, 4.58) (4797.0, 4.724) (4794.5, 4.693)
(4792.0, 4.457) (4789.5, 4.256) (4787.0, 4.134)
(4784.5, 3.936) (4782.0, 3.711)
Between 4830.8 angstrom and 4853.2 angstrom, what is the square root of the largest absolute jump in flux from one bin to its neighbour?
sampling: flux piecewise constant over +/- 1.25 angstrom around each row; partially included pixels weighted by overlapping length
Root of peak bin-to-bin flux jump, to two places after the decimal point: 0.69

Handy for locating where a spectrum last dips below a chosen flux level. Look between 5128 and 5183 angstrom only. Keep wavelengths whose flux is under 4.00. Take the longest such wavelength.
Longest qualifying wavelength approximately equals 5182.0 angstrom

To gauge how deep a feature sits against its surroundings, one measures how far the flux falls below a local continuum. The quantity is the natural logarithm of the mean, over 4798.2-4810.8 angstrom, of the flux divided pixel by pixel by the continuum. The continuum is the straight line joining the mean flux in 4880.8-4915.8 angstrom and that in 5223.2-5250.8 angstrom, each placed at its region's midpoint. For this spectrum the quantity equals -0.02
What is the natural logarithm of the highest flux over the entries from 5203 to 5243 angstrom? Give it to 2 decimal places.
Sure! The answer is 1.74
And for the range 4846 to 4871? 1.66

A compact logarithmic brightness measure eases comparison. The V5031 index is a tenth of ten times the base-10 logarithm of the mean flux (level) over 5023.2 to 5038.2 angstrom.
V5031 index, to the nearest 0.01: 0.61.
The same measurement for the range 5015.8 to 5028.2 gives 0.61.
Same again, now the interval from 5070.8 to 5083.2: 0.57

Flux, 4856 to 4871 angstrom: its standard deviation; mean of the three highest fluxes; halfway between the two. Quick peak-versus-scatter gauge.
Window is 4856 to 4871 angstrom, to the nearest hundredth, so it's 2.62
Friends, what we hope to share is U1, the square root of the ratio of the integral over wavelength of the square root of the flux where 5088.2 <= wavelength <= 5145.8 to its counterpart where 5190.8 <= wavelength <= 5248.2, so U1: 0.94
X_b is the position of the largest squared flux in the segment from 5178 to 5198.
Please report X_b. 5197.0 angstrom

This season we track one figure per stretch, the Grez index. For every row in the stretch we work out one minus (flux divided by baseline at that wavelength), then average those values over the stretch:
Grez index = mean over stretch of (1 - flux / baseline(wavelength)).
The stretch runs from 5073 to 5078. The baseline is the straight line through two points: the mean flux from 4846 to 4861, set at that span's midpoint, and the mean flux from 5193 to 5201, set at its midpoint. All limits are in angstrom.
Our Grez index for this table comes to 0.16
